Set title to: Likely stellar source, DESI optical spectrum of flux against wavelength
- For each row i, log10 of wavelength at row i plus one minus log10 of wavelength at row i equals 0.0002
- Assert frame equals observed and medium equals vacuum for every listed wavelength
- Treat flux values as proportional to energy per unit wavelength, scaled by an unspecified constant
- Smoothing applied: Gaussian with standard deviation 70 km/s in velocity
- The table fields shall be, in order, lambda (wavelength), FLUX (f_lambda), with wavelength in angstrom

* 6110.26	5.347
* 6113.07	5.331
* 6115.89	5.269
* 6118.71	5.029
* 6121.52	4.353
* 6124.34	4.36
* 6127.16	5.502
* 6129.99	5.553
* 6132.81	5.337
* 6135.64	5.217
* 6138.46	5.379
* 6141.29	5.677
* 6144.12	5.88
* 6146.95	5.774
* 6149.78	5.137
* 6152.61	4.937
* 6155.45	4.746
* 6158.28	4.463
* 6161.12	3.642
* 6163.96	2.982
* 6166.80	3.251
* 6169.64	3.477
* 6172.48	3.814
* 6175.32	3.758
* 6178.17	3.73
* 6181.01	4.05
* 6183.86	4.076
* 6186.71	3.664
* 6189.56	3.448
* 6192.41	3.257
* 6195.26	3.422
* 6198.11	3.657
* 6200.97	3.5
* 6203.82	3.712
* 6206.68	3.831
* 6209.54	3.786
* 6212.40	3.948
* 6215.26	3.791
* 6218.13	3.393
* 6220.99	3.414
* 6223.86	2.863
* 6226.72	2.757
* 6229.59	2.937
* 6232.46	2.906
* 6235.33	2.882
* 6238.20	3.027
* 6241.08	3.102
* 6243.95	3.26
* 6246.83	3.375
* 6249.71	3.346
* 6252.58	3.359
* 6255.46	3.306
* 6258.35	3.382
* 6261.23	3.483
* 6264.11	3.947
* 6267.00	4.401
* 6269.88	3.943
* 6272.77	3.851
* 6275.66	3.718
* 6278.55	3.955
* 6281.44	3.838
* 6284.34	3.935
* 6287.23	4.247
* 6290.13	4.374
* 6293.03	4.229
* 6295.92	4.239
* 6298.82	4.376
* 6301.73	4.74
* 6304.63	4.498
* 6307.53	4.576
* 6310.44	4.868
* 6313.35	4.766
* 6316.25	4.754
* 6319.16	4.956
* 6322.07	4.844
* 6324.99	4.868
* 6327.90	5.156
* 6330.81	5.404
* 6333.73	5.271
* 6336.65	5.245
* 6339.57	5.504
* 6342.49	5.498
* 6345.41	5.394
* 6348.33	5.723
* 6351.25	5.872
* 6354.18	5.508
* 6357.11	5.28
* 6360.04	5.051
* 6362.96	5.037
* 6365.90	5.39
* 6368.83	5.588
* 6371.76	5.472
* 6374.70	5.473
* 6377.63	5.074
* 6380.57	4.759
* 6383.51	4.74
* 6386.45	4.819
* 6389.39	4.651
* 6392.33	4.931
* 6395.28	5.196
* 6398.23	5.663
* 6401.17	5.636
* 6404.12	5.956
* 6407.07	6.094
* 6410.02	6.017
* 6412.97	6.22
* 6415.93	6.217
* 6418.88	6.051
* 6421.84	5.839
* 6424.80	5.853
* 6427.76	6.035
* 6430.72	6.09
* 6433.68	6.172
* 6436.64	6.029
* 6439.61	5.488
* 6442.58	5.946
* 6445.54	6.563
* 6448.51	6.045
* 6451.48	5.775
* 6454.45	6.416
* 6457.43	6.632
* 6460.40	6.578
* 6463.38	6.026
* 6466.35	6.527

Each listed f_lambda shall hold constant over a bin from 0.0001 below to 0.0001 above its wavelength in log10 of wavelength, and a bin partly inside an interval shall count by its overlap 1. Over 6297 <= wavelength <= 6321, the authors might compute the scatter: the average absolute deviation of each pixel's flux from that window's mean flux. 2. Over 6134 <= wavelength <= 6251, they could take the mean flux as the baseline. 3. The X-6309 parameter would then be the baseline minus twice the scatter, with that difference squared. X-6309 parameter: 12.4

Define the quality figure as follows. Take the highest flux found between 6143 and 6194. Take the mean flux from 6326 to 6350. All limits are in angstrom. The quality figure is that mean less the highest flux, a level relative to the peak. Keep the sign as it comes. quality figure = -0.48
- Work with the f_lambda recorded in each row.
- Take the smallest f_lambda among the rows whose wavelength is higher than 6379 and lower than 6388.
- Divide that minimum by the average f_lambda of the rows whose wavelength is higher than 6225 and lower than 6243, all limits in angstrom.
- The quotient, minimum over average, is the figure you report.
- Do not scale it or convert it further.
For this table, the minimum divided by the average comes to 1.6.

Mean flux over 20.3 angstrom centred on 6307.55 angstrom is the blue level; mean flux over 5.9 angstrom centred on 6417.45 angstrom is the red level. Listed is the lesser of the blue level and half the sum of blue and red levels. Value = 4.65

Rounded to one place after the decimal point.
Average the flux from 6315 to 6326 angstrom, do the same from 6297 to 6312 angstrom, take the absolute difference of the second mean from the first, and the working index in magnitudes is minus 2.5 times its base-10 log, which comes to 1.5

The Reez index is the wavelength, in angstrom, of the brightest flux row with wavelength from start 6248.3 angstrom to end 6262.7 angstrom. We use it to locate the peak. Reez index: 6261.23 angstrom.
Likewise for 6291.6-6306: 6301.73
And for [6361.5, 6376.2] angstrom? 6368.83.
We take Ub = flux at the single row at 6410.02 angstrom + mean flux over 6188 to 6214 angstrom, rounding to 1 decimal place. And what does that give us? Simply 9.6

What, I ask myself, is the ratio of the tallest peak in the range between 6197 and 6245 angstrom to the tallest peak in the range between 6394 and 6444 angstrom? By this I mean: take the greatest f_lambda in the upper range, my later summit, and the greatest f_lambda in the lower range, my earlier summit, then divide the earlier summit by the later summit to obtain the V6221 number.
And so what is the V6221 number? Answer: 0.6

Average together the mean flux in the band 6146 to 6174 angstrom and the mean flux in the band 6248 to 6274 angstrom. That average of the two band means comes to 3.9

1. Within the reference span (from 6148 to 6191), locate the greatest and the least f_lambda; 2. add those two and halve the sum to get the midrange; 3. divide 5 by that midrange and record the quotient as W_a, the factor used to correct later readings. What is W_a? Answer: 1.2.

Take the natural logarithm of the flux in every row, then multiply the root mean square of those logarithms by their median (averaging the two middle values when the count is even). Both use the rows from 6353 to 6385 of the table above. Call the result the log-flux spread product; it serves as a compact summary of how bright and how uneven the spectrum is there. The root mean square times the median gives 2.75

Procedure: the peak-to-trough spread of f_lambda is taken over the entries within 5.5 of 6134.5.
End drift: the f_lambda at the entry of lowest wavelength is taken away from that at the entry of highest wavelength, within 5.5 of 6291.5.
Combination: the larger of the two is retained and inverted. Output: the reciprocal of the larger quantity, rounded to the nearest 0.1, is 3.0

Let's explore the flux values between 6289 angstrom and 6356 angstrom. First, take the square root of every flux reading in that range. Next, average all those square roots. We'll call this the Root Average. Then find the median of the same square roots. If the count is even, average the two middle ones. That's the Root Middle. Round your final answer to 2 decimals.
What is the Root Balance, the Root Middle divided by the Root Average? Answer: 0.99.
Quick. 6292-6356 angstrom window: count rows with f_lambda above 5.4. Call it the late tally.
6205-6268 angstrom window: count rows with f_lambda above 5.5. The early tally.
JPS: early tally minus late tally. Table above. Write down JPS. -6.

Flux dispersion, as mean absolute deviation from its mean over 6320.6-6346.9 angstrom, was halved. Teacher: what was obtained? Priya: 0.10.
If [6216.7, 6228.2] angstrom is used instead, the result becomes 0.15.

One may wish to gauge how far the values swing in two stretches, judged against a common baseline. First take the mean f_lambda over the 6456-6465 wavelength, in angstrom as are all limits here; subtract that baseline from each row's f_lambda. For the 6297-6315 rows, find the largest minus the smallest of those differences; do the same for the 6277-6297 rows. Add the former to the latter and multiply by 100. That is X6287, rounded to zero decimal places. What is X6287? 103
